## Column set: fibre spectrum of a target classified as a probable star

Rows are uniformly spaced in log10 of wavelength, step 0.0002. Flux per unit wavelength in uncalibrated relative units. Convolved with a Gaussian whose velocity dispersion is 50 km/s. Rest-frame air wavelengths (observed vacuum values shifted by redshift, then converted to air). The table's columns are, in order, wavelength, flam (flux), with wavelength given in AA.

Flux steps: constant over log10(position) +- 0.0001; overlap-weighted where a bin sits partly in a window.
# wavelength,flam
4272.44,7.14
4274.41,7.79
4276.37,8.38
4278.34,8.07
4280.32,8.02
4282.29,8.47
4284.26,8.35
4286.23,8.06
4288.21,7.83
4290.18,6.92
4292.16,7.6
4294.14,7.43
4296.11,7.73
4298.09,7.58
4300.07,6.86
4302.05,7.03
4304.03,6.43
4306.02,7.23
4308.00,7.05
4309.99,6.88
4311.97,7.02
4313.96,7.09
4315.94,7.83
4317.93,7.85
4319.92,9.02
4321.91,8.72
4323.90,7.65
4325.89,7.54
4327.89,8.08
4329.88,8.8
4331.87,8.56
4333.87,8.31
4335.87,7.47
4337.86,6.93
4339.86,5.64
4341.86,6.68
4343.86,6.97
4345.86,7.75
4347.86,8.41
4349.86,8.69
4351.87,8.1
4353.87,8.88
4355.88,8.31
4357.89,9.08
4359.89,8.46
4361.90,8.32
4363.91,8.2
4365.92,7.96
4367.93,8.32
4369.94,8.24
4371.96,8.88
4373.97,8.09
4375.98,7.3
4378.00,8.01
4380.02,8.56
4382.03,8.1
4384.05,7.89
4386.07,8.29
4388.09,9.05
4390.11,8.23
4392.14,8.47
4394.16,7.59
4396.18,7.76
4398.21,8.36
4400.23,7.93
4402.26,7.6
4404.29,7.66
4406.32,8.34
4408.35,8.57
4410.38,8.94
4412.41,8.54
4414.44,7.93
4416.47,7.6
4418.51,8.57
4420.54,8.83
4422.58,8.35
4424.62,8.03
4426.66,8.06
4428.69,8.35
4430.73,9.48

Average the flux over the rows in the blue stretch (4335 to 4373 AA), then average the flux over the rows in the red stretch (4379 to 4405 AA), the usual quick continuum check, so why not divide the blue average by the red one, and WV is 0.981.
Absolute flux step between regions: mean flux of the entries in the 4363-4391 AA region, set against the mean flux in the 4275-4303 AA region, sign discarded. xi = 0.48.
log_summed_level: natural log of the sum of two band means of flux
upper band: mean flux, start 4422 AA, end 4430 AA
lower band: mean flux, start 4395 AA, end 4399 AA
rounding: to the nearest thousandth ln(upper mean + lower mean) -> 2.789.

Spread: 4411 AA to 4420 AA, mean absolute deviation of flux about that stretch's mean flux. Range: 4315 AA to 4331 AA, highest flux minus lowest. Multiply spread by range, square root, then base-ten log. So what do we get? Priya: -0.12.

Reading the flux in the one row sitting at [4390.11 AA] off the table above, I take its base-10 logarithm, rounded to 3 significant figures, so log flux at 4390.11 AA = 0.915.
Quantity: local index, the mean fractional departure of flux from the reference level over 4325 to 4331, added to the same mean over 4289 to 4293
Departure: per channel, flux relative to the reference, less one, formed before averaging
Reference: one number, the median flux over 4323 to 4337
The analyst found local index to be -0.09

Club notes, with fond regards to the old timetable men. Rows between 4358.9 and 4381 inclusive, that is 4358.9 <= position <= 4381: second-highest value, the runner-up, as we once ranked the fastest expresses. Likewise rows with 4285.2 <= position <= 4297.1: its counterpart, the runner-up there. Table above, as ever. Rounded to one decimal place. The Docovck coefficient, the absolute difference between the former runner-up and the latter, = 0.7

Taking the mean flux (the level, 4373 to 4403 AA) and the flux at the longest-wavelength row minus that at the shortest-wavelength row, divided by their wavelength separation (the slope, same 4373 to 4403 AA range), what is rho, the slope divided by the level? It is -0.0021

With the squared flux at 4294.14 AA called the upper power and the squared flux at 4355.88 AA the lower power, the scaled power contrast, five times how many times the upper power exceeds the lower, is 4.0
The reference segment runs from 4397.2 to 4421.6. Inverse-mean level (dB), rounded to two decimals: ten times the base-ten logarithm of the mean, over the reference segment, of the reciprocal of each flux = -9.15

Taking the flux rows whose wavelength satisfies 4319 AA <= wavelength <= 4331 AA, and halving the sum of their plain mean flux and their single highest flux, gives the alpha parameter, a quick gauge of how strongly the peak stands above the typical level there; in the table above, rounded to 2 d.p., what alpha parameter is 8.66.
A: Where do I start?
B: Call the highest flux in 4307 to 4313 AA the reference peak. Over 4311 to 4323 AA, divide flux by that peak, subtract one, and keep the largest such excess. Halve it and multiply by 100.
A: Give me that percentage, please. 14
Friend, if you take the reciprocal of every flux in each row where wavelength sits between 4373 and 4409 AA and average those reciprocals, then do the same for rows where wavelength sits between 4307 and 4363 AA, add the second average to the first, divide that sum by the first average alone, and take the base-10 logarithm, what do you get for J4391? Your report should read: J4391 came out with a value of 0.310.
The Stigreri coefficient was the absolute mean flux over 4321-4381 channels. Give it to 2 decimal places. 8.03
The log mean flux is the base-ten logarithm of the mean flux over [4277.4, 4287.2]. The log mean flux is 0.913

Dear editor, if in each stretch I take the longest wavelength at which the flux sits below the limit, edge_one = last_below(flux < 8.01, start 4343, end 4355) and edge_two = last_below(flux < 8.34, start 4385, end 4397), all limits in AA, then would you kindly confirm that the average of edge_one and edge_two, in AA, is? 4371.0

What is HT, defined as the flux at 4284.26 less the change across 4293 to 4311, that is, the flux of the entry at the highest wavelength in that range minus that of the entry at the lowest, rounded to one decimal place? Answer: 8.9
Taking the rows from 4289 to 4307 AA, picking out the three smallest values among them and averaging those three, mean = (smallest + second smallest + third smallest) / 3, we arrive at 6.7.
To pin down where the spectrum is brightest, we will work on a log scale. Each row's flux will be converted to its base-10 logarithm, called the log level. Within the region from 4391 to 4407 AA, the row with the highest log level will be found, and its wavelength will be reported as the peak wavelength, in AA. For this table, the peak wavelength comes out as 4392.14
